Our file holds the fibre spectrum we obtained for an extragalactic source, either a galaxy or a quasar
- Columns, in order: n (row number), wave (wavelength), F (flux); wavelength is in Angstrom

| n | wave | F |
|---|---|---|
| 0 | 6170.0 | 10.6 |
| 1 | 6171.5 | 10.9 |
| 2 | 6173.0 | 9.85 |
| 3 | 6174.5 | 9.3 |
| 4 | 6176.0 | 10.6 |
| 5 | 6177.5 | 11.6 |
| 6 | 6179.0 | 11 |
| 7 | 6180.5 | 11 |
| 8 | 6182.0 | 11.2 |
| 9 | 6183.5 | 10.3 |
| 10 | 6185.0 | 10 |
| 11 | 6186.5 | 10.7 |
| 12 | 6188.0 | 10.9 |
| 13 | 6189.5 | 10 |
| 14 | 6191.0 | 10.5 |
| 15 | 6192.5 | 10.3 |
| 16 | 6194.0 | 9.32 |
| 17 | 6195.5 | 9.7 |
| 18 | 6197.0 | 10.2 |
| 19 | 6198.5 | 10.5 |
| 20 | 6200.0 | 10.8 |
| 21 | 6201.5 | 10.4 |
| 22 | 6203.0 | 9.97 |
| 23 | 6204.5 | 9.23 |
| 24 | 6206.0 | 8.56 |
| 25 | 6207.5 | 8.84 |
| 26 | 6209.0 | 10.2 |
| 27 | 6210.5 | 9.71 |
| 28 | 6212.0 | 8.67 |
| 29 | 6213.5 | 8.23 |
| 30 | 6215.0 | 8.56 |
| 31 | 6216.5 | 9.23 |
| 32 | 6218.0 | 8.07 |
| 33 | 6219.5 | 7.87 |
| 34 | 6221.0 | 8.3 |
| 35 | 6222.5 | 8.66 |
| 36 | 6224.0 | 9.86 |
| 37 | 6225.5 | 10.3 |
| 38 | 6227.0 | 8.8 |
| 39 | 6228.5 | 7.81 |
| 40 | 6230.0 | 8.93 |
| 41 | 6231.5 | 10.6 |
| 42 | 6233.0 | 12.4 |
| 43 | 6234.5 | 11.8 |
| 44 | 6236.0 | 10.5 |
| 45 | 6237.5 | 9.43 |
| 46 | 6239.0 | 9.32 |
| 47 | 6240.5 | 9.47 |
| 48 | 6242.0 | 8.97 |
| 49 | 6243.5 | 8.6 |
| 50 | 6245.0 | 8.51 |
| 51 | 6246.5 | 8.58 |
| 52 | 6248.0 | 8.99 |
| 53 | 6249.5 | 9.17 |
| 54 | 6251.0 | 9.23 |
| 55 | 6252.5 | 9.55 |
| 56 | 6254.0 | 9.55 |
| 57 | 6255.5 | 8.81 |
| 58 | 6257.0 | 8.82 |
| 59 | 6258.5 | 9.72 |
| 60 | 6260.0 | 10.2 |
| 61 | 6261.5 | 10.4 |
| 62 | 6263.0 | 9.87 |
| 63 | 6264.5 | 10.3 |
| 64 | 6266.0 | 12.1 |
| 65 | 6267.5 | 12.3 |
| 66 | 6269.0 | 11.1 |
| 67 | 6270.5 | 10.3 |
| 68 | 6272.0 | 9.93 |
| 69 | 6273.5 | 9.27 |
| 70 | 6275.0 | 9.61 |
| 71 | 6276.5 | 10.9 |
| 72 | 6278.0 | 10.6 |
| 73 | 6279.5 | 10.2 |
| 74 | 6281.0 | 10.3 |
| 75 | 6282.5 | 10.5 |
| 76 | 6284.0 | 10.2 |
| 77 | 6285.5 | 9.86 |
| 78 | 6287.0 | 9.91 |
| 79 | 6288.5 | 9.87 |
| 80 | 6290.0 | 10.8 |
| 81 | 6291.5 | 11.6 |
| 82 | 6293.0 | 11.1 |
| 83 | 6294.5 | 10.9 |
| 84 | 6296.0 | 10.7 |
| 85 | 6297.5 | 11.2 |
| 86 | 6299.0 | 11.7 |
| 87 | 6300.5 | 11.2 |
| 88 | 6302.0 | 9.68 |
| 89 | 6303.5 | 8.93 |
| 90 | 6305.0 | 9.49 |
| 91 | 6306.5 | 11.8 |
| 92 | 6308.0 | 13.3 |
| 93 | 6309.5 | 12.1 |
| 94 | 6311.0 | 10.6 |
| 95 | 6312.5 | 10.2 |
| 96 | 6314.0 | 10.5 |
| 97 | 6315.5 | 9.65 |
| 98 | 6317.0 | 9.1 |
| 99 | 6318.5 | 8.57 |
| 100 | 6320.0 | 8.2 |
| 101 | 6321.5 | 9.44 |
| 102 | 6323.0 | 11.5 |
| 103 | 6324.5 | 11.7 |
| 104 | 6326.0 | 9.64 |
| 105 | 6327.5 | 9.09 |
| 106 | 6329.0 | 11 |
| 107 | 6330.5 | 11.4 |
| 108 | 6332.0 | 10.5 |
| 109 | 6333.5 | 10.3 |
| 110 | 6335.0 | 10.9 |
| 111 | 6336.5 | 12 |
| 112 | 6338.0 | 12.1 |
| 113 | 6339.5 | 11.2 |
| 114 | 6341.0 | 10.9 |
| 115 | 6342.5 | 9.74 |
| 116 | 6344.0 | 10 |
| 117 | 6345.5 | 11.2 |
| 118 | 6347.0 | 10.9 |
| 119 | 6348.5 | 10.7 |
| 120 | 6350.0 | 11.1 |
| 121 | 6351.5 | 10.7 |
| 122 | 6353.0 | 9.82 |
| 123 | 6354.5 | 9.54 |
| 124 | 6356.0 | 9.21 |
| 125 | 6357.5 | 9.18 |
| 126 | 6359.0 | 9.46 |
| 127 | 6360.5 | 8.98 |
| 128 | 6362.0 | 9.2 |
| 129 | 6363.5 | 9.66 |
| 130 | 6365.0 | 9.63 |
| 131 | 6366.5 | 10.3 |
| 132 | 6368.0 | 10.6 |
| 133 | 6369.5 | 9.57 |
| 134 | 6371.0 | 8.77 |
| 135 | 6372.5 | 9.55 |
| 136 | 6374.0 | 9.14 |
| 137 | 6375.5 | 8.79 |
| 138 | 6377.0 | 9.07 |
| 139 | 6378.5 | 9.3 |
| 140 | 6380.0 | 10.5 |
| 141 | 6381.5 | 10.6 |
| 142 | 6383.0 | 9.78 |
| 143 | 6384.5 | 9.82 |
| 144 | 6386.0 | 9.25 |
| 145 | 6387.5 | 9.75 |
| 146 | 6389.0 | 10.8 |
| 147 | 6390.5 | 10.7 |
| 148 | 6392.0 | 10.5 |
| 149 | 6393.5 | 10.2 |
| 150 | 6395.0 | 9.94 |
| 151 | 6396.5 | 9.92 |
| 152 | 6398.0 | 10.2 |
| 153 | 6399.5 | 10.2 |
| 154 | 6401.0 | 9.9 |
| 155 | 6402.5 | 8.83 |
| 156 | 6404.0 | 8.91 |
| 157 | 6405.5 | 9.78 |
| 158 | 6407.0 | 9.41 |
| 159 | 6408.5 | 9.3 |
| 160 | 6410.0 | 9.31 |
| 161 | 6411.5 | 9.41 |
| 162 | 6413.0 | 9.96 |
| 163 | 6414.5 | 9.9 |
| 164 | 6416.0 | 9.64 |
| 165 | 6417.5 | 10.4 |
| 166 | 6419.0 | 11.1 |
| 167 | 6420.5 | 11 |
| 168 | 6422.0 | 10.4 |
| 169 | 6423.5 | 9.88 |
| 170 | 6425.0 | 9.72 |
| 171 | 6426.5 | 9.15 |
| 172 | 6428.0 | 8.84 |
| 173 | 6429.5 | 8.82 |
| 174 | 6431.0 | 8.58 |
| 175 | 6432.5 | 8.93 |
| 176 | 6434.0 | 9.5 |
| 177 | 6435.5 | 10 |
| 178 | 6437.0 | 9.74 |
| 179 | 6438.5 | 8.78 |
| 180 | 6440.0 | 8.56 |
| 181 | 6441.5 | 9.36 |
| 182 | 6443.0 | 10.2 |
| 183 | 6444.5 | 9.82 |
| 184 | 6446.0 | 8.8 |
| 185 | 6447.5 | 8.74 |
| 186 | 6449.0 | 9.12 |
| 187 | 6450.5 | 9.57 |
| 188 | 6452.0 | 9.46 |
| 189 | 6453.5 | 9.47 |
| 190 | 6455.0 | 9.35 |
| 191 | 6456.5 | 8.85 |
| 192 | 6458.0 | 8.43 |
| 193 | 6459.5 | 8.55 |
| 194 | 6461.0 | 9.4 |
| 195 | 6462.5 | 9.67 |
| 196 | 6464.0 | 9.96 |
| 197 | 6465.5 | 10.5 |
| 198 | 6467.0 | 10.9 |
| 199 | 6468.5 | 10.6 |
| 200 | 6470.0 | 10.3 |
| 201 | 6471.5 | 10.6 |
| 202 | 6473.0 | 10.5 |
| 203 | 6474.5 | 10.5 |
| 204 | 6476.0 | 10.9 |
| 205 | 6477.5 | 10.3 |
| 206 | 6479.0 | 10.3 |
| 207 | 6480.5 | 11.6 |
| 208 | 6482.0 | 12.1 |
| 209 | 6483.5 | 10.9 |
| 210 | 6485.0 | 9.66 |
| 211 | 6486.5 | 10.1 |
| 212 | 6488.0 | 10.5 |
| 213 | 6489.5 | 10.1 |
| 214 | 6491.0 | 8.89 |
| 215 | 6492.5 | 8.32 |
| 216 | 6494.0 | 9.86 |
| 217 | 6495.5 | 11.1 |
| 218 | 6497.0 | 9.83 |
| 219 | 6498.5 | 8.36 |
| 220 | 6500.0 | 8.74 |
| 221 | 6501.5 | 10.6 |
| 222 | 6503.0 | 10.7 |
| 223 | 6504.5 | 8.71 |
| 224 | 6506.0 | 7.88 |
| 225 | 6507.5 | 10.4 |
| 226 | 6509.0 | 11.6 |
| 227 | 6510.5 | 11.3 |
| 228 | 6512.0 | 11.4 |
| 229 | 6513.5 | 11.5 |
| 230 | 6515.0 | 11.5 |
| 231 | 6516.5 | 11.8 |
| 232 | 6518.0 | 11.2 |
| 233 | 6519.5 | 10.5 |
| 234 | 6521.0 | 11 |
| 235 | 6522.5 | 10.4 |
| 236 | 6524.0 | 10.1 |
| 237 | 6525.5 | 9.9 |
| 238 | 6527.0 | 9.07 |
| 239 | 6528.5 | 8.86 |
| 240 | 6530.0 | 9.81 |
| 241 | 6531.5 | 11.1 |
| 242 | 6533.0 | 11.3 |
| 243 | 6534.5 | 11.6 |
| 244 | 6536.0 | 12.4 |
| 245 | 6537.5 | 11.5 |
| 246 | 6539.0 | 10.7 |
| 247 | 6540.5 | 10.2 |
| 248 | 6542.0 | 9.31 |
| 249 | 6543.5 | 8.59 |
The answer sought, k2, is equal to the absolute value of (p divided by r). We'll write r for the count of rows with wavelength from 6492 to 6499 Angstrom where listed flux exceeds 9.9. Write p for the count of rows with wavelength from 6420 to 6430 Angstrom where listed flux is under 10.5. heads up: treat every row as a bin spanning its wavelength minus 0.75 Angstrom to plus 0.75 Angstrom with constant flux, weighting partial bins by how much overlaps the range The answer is 6.00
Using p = 6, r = 1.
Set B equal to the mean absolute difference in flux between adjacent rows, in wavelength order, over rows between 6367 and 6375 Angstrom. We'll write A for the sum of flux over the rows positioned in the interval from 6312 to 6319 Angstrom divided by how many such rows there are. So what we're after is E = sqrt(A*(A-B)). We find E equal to 9.2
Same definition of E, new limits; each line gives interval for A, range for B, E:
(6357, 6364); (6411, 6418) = 9.1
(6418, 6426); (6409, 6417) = 10.3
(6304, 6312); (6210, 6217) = 11.1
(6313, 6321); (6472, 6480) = 9.1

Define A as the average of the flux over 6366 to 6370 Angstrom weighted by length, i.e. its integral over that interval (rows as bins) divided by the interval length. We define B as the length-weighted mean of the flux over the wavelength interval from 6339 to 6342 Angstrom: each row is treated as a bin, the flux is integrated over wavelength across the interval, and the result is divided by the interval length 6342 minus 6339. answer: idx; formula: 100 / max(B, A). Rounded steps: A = 10.2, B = 10.9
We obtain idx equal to 9.2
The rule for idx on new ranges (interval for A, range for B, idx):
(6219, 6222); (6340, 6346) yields 9.6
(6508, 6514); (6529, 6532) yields 8.8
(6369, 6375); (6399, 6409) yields 10.6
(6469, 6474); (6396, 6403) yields 9.5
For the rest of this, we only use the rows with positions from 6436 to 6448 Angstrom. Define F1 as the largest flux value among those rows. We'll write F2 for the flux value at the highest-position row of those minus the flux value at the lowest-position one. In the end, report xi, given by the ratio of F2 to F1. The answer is -0.10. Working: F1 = 10.2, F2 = -1.0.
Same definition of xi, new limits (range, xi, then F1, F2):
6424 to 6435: -0.02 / 9.72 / -0.2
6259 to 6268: 0.17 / 12.3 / 2.1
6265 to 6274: -0.23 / 12.3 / -2.8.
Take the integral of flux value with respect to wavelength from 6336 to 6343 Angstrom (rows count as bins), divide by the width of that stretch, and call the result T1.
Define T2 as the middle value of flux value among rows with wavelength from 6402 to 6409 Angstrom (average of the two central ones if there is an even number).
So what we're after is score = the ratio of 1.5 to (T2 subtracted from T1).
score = 0.8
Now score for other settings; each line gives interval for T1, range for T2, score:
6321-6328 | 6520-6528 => 6.1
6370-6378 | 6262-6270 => -0.7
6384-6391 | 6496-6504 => 6.8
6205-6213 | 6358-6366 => -5.1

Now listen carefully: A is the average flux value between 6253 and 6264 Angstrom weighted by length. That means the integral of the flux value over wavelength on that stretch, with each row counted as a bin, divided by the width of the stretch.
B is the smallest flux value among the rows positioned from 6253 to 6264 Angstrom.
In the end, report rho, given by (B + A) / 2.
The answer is 9.2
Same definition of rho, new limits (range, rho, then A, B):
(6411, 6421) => 9.8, 10.2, 9.41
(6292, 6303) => 10.3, 10.9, 9.68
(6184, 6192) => 10.2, 10.4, 10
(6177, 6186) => 10.4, 10.8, 10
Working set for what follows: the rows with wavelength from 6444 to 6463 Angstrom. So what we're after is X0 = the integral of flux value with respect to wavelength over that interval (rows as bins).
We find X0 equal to 174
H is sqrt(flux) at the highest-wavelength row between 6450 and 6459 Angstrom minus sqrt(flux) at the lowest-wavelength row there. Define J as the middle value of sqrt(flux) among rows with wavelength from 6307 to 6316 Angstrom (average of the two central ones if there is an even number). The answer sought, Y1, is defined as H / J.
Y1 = -0.06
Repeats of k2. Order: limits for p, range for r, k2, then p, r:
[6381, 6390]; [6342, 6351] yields 0.80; 4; 5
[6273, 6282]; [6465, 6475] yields 0.57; 4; 7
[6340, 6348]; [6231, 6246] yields 0.50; 2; 4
